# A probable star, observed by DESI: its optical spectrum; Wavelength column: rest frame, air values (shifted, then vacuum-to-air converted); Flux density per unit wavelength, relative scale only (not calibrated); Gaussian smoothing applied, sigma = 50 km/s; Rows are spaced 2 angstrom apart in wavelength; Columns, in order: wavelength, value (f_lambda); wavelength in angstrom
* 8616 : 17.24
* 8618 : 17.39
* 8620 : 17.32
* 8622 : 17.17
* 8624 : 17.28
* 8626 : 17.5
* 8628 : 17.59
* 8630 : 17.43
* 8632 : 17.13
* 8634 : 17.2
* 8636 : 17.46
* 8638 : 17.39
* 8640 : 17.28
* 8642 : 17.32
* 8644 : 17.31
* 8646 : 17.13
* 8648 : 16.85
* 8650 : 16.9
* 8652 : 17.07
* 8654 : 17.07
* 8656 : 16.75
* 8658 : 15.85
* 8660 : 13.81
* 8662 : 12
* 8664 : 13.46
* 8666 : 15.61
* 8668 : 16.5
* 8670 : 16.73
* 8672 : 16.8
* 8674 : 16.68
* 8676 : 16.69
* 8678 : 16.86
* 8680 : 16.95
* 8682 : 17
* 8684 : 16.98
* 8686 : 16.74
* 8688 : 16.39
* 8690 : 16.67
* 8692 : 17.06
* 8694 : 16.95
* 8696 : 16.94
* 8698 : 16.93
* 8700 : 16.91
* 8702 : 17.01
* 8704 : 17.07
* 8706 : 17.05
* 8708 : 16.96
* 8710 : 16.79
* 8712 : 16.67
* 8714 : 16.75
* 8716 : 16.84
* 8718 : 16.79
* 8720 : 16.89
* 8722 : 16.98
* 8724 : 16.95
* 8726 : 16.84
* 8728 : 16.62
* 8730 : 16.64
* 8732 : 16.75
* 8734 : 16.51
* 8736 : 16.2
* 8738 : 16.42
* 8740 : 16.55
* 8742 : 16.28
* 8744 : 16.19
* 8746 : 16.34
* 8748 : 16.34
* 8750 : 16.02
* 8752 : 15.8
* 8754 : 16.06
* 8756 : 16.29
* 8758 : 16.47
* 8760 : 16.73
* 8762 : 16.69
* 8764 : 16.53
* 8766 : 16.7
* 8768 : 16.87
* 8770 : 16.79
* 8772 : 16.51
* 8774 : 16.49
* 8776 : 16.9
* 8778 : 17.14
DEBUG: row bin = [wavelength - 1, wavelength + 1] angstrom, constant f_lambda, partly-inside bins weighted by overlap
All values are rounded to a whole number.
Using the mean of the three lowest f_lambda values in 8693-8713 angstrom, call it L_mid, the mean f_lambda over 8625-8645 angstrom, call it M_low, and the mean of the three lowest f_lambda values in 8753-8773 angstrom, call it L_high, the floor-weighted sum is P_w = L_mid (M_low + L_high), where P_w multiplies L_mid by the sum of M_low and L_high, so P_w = 565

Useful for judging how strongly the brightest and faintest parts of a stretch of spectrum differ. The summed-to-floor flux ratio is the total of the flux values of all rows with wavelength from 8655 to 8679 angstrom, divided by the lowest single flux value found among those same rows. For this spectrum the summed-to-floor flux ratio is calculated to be 16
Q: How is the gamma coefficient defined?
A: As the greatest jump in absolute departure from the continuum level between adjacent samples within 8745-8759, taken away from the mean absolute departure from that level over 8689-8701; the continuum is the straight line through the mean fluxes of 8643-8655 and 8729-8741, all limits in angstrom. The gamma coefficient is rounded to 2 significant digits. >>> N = -0.12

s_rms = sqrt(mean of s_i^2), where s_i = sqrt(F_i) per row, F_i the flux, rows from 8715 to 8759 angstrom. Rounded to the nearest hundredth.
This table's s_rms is 4.06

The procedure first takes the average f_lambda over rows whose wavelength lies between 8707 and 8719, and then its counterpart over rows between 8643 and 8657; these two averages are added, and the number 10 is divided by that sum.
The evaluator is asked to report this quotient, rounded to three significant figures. 0.296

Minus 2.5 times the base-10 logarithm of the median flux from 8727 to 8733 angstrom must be -3.05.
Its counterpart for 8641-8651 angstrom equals -3.08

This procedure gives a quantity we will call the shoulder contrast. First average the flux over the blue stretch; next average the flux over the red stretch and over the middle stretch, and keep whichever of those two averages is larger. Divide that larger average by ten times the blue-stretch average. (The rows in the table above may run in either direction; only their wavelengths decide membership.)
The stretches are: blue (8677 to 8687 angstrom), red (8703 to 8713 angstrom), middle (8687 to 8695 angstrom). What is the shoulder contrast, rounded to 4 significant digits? 0.1000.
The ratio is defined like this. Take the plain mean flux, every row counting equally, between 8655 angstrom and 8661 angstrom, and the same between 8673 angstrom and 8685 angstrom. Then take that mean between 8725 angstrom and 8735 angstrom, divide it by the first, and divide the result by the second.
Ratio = 0.064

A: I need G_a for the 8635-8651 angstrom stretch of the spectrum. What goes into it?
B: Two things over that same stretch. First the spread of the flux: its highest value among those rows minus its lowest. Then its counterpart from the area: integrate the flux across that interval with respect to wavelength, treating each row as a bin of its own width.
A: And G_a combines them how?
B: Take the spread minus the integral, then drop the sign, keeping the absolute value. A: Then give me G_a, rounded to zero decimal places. 275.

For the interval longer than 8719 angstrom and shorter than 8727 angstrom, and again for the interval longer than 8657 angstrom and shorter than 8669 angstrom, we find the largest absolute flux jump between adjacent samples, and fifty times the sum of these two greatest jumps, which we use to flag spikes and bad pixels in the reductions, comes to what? 113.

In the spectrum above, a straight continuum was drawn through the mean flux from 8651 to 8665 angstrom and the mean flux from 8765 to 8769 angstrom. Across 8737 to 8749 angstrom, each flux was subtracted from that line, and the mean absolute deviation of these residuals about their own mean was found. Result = 0.13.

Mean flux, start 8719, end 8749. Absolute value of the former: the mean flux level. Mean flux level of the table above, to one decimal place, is 16.6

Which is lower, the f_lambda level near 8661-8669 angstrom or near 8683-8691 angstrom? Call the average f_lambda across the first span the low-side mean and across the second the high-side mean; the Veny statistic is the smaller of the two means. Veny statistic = 14.4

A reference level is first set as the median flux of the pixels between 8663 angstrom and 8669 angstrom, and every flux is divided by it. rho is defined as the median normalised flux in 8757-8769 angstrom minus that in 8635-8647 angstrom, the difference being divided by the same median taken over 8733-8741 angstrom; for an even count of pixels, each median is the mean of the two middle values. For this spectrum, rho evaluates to -0.038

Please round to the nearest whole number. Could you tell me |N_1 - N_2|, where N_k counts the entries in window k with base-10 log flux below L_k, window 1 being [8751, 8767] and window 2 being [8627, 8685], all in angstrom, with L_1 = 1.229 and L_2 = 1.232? 9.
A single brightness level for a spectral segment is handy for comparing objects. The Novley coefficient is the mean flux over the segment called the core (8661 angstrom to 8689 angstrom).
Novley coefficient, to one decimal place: 16.1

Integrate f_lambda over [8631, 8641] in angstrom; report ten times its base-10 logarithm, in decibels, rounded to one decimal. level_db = 22.4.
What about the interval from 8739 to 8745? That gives 19.9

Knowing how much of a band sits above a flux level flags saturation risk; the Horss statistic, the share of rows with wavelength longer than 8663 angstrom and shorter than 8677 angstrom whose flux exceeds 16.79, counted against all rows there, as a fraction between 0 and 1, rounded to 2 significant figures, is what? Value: 0.14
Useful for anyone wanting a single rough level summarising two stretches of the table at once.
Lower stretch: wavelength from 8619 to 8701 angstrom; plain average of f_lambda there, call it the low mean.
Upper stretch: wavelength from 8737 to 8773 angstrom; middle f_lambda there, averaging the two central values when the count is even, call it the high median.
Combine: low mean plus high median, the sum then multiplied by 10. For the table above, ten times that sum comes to 331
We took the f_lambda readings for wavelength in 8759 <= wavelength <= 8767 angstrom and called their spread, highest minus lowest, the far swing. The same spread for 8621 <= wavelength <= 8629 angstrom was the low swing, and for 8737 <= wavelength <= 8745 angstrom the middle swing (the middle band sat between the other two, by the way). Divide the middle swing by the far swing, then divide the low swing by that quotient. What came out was 0.23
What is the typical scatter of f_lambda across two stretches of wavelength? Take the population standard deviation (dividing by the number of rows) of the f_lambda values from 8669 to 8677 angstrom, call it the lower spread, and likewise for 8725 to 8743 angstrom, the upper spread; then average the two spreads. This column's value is 0.12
